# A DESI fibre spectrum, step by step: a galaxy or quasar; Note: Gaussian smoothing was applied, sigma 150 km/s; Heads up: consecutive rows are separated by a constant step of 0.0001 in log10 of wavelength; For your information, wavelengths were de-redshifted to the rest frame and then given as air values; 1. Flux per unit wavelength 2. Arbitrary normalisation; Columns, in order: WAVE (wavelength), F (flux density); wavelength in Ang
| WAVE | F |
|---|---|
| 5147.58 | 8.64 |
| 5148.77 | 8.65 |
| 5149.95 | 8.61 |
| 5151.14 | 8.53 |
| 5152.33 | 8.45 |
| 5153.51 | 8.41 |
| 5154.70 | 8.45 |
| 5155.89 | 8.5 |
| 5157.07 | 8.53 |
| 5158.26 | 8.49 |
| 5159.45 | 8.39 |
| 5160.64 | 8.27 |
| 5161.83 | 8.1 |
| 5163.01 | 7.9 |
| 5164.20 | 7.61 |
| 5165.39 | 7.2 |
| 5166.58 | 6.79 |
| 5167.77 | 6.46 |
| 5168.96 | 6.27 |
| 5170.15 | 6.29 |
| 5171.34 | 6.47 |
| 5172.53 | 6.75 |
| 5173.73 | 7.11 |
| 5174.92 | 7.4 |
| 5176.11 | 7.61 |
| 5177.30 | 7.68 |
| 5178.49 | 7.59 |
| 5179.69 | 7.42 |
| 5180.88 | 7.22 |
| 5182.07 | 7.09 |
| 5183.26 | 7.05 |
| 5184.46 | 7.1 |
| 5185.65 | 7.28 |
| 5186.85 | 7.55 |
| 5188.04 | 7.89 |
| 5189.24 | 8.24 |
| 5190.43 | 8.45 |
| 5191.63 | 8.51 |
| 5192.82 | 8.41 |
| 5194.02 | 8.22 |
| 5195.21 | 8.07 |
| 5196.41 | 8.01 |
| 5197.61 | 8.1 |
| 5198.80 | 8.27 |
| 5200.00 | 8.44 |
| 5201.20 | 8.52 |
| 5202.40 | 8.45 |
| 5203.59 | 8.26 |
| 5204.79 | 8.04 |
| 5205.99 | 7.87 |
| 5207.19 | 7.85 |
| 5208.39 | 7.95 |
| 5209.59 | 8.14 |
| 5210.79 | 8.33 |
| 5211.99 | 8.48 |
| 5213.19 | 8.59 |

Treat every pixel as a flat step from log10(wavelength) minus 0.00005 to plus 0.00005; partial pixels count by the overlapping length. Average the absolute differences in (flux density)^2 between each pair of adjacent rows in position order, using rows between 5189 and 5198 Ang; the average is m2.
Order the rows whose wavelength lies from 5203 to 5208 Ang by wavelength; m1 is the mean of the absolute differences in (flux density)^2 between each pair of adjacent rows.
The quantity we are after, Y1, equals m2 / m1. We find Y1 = 0.9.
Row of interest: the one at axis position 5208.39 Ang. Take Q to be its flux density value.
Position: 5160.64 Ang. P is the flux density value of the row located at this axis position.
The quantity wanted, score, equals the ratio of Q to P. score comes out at 0.96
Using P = 8.27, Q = 7.95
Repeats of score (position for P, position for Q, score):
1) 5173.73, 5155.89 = 1.20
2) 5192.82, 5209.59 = 0.97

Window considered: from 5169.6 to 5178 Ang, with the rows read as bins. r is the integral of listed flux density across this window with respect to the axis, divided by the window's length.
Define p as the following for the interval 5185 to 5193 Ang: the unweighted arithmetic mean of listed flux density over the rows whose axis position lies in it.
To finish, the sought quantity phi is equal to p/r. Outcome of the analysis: 1.14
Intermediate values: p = 8.0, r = 7.1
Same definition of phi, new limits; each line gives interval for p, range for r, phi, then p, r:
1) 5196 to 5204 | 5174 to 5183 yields 1.12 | 8.3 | 7.4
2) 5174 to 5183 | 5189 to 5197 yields 0.90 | 7.4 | 8.3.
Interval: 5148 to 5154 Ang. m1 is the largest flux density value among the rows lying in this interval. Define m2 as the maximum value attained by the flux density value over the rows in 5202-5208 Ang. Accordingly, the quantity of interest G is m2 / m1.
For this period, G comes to 0.98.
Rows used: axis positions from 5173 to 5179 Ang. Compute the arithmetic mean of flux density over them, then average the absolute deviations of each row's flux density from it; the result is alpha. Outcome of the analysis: 0.18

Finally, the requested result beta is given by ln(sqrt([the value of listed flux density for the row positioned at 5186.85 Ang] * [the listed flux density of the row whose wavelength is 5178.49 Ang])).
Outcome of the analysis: 2.02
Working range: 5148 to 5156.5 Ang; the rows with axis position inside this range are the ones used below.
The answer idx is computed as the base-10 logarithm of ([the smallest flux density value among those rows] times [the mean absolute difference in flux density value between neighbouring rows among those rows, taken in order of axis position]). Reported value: -0.335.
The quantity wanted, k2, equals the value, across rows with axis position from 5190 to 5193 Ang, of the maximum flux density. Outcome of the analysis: 8.51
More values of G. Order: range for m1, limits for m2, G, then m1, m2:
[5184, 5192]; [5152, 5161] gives 1.00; 8.51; 8.53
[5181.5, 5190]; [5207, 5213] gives 1.03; 8.24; 8.48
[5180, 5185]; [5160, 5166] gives 1.15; 7.22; 8.27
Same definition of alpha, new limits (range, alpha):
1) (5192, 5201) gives 0.13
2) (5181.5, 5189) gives 0.26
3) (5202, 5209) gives 0.19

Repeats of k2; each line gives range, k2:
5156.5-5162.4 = 8.53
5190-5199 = 8.51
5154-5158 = 8.53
